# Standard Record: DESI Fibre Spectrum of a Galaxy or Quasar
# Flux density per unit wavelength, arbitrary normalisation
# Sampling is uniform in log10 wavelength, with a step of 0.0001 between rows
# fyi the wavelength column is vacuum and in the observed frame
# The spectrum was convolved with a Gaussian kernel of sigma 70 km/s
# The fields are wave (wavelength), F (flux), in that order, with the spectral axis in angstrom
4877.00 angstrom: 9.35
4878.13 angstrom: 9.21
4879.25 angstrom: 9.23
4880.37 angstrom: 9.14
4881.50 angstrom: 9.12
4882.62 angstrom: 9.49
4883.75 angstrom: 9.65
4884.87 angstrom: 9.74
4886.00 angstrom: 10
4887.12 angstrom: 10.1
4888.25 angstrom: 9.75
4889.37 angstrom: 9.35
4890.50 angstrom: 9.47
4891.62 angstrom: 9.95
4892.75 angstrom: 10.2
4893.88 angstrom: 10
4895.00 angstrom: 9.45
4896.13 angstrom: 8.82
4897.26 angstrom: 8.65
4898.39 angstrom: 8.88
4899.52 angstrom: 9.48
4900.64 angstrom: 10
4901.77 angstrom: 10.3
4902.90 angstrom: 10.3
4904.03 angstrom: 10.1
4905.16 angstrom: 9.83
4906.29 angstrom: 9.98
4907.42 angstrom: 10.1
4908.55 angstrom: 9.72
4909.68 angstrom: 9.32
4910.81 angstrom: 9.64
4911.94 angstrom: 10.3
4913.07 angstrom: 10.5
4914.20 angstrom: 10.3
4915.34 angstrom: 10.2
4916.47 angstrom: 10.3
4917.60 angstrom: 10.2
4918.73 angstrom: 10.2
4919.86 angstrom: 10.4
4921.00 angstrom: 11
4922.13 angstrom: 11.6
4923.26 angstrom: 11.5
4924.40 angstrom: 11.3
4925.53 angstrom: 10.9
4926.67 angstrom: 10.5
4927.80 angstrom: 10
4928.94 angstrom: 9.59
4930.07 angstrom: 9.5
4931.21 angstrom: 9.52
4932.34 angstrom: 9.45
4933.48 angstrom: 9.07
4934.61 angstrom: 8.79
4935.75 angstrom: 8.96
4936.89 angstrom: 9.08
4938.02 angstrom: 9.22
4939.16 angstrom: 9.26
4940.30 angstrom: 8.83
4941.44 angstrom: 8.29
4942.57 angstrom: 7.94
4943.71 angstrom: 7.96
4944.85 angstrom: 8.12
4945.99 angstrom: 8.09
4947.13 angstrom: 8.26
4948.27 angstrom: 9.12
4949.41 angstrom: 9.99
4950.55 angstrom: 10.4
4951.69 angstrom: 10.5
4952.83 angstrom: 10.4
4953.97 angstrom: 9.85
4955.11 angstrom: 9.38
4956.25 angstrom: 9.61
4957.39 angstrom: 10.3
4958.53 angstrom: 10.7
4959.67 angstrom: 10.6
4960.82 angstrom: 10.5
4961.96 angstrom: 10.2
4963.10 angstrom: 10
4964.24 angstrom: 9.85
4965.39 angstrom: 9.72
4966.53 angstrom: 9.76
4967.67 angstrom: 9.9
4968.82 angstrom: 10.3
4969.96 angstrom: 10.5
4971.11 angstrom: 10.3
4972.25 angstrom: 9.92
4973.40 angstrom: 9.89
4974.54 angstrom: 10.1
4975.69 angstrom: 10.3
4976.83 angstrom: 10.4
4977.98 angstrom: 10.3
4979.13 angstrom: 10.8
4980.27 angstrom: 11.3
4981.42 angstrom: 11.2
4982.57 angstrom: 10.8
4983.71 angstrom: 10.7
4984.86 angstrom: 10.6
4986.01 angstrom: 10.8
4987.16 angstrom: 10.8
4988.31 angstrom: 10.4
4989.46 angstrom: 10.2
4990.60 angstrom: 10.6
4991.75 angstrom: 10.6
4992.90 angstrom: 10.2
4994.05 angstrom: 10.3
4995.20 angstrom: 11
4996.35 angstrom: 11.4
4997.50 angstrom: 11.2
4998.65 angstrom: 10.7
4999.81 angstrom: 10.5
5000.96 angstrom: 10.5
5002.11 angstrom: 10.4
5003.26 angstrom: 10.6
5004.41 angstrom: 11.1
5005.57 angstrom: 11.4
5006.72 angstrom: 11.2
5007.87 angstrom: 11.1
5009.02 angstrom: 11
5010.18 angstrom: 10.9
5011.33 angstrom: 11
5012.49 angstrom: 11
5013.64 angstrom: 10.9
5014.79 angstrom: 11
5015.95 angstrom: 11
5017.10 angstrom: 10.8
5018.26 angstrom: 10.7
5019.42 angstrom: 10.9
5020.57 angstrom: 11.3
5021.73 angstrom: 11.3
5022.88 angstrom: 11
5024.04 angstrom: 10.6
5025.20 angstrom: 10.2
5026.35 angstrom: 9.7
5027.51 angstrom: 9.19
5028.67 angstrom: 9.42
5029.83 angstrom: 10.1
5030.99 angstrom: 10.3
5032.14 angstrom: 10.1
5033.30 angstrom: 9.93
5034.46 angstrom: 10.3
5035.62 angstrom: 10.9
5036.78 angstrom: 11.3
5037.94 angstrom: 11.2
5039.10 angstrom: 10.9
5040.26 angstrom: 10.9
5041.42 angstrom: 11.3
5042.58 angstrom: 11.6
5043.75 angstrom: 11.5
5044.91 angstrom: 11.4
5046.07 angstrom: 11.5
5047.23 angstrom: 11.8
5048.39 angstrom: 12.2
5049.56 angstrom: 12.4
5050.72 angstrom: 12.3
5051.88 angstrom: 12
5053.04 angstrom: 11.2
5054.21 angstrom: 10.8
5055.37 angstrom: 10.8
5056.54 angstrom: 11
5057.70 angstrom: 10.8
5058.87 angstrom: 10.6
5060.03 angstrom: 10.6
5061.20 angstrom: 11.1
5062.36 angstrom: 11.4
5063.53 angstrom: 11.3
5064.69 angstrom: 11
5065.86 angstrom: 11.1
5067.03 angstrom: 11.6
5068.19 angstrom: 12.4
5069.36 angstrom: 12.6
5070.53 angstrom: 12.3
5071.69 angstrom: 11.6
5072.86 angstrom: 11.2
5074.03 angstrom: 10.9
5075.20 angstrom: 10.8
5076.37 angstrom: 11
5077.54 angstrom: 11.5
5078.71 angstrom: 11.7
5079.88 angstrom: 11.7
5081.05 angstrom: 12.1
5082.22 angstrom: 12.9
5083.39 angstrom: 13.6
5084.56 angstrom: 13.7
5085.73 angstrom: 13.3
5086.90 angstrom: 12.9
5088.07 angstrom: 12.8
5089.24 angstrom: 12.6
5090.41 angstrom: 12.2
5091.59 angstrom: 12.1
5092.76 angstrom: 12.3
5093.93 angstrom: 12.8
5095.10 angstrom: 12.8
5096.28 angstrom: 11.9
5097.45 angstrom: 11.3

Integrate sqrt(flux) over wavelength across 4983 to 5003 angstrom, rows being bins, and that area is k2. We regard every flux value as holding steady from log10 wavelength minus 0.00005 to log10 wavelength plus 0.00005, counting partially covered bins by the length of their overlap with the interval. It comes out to 65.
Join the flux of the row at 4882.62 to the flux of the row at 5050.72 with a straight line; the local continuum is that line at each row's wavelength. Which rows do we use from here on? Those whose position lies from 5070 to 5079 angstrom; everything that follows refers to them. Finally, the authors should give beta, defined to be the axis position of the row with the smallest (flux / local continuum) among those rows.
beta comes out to 5075.20 angstrom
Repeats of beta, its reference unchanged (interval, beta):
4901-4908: 4905.16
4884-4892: 4889.37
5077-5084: 5077.54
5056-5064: 5060.03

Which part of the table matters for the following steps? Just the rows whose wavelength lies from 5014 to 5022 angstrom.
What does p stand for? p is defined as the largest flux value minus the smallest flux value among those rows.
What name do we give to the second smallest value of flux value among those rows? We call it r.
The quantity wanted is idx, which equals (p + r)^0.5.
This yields 3.38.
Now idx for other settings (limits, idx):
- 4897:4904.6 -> 3.24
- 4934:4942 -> 3.12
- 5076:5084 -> 3.75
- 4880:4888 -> 3.18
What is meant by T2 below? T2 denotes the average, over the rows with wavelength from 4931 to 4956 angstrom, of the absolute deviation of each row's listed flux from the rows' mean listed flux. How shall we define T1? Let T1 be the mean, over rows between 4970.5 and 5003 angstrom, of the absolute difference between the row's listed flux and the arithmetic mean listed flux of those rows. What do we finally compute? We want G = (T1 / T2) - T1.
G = 0.19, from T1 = 0.31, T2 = 0.62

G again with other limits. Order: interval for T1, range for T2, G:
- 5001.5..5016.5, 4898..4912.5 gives 0.33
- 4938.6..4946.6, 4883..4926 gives 0.43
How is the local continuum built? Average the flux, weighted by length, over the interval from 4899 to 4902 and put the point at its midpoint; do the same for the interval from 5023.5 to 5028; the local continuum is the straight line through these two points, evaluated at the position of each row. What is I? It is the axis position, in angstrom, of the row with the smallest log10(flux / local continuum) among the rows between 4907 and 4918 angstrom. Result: 4909.68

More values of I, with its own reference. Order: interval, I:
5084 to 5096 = 5091.59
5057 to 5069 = 5060.03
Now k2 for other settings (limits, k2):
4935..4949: 41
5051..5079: 94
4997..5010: 43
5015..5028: 42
